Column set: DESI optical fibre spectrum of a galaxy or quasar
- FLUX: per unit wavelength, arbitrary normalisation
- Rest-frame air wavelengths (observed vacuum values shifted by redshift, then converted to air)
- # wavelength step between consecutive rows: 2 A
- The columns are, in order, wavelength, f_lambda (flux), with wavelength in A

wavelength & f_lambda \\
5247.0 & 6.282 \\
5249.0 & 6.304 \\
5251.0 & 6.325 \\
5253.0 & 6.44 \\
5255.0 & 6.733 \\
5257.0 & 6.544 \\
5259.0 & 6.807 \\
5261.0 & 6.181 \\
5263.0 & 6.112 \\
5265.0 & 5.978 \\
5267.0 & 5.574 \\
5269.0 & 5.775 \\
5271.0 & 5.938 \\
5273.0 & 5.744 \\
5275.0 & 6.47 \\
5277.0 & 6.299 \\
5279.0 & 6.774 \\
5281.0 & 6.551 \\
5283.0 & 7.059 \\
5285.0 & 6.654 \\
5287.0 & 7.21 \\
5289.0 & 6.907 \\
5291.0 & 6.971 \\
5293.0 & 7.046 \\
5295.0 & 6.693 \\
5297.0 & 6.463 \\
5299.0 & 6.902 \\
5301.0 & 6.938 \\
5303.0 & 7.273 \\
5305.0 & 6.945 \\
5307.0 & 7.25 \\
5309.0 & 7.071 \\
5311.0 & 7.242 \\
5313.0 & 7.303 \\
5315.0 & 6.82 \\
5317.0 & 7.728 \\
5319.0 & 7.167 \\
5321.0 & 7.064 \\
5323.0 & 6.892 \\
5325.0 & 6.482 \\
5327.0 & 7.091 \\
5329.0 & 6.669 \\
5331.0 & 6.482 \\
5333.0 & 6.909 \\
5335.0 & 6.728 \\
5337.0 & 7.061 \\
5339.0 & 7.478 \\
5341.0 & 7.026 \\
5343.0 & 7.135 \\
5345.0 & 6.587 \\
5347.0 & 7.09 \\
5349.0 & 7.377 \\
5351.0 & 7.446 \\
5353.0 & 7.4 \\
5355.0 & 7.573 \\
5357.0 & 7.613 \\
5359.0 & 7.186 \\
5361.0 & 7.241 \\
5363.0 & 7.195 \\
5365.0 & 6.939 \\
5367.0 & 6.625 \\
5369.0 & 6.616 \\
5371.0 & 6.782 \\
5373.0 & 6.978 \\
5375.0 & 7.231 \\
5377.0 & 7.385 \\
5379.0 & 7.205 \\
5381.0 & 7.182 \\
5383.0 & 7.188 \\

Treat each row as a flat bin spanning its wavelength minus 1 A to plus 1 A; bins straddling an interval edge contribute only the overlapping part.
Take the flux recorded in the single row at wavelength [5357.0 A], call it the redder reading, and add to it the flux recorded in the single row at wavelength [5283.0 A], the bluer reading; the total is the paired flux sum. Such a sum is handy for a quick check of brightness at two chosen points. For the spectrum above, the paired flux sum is 14.7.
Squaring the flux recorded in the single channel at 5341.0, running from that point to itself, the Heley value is 49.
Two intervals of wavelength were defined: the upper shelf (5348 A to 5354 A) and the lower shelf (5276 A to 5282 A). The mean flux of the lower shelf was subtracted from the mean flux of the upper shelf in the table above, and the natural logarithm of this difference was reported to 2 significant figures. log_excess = -0.14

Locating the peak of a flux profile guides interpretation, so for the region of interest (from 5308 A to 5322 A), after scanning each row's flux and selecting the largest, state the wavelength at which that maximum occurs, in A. 5317.0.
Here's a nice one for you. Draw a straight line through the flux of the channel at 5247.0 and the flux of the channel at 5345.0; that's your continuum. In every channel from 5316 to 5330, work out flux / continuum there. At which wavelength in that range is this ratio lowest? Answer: 5325.0 A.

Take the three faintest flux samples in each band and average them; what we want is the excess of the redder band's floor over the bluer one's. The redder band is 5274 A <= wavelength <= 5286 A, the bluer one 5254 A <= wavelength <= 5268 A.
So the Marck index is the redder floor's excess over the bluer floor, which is 0.55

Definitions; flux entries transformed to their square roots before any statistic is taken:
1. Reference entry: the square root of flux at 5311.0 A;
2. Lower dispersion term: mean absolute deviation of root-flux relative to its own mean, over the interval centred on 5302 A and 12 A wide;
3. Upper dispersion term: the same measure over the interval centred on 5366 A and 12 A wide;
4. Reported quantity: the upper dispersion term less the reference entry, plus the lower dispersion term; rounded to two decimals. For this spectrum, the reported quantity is -2.61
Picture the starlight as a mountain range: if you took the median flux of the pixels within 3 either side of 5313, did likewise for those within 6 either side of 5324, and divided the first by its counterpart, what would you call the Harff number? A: 1.04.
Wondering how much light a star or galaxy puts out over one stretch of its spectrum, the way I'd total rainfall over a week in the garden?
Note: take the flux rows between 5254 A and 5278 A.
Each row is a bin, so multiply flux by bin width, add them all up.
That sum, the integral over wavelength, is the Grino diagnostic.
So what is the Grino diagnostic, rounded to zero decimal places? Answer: 148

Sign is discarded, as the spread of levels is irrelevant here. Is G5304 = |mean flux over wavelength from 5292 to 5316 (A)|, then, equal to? 7.00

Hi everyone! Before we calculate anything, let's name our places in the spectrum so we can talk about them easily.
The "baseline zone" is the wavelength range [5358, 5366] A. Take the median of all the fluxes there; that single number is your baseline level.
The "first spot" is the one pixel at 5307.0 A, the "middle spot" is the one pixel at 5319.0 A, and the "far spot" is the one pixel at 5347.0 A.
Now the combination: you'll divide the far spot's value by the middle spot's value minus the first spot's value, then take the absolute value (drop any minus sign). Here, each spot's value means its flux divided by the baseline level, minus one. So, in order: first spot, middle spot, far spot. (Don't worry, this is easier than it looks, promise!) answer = 1.2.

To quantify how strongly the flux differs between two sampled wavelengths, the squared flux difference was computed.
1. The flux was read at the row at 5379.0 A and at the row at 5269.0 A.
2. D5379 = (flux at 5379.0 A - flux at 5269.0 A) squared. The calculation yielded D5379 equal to 2.0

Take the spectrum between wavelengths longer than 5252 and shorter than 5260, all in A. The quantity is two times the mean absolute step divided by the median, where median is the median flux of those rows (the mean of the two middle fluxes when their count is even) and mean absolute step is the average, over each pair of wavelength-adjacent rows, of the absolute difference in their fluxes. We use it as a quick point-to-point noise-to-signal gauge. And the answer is 0.075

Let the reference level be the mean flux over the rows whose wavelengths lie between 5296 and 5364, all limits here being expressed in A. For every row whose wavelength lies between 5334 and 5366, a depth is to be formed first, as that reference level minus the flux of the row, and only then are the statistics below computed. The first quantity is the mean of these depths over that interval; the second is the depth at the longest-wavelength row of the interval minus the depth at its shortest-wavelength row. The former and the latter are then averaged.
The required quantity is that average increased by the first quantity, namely -0.27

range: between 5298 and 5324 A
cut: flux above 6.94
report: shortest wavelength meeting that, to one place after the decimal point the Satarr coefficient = 5303.0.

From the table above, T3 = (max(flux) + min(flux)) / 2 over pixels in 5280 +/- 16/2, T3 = 6.48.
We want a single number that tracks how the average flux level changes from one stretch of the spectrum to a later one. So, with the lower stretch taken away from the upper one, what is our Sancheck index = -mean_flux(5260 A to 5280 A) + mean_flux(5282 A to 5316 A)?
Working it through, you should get 0.9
